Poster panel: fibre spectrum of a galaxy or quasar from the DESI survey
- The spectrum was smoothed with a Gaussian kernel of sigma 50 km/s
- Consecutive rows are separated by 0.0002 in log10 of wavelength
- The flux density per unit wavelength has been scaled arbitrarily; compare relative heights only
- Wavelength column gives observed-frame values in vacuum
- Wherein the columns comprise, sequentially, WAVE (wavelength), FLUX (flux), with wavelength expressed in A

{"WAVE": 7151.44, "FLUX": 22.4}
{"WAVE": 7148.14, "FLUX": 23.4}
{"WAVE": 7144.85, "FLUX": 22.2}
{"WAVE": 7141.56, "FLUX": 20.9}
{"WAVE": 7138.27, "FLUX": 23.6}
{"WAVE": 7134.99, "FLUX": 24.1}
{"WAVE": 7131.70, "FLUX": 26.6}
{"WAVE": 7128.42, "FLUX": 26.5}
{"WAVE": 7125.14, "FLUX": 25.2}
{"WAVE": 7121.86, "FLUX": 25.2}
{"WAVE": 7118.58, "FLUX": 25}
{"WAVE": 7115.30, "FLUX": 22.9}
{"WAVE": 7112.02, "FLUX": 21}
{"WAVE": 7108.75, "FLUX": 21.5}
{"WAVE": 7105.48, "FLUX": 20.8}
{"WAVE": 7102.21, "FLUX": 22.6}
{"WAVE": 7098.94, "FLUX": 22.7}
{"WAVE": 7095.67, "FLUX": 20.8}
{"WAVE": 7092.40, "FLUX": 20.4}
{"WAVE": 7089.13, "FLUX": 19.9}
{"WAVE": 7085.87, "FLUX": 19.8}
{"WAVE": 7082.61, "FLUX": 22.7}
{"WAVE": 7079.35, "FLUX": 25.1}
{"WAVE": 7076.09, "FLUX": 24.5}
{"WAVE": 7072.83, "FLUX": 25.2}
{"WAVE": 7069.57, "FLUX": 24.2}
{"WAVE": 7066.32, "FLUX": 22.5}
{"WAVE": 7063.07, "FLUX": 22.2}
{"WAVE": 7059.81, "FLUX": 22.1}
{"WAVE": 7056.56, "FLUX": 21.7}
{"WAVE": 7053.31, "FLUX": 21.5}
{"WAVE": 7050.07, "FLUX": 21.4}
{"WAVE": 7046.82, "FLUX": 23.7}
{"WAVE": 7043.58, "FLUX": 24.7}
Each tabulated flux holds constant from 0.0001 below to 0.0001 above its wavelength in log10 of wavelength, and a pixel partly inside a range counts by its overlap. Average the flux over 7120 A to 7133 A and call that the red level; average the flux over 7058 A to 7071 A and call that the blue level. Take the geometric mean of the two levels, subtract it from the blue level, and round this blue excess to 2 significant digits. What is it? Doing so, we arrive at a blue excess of -1.5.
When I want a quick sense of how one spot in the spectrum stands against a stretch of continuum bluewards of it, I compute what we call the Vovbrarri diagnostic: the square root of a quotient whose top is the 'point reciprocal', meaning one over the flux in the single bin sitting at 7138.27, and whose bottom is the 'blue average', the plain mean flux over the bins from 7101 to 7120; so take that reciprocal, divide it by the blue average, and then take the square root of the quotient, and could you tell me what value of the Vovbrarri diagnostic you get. 0.044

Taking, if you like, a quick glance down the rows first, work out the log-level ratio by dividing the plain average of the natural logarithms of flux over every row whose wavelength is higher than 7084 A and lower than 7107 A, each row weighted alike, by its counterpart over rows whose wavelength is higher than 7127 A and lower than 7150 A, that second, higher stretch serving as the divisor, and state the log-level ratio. 0.96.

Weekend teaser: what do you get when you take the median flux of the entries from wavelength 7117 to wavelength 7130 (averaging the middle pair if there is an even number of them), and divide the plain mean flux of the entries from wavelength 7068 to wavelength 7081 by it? 0.98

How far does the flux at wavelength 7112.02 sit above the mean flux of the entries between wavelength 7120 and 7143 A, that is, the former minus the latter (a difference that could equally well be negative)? -3.6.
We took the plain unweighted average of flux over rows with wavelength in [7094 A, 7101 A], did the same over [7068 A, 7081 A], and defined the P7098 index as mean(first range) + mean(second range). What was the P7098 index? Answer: 46.5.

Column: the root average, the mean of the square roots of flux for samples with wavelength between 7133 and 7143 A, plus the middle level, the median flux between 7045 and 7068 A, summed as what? 26.9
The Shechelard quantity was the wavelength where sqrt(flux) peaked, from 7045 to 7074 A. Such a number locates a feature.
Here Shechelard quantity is 7072.83 A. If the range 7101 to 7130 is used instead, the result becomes 7128.42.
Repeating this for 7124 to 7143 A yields 7131.70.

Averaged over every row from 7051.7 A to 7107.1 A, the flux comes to 22.3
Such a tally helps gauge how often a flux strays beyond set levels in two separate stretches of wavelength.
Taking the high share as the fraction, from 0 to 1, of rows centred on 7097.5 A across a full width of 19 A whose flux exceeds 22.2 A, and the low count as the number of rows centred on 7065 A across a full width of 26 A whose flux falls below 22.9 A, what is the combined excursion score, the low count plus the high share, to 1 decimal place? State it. 5.3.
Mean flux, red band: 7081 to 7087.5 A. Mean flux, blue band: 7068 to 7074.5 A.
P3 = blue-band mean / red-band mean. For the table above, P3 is 1.16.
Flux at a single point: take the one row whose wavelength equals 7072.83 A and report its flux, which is 25.2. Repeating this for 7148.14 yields 23.4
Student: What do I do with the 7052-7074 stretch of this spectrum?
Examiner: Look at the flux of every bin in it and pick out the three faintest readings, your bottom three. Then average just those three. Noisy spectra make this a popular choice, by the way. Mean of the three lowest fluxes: 21.8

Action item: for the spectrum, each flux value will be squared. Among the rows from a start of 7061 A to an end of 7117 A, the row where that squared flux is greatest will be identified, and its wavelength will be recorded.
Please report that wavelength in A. 7072.83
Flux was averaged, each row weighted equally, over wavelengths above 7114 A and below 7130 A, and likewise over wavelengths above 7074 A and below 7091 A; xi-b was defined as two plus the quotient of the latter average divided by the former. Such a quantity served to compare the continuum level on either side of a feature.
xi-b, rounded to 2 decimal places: 2.90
